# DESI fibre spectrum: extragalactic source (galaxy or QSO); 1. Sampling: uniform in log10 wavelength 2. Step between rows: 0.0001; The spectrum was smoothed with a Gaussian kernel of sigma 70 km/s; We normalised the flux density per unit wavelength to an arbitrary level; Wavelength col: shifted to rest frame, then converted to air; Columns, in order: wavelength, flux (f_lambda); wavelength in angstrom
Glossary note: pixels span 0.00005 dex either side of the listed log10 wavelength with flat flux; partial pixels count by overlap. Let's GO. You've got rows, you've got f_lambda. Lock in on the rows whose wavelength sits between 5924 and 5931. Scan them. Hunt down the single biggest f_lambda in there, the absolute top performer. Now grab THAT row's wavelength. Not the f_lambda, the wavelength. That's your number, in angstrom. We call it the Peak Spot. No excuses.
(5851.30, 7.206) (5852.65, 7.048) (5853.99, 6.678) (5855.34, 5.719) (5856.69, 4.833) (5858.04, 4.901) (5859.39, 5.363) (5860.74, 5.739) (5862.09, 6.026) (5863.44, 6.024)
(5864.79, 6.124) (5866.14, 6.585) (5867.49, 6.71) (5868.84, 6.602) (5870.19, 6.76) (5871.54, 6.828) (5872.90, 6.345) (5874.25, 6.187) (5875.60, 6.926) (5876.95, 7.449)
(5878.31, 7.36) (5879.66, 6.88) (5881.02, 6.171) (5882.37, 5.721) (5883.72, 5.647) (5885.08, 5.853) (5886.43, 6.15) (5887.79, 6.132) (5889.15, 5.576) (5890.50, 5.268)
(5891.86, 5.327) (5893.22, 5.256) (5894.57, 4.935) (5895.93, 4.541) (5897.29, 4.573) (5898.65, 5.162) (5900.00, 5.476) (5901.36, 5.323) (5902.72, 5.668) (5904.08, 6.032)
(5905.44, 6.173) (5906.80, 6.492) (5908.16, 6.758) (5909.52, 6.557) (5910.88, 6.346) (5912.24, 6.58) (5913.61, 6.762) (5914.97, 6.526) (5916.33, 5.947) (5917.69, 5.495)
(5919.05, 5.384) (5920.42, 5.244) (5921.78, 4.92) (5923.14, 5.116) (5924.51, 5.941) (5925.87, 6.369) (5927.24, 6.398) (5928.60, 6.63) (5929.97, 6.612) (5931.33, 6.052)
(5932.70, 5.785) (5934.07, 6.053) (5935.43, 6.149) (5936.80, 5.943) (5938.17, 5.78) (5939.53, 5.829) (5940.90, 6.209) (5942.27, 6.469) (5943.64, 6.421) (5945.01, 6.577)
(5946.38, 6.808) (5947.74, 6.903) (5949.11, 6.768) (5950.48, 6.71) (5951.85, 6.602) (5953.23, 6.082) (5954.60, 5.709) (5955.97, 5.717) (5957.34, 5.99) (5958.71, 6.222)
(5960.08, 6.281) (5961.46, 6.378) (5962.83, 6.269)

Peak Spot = 5928.60 angstrom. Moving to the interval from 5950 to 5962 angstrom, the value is 5950.48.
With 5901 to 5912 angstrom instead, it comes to 5908.16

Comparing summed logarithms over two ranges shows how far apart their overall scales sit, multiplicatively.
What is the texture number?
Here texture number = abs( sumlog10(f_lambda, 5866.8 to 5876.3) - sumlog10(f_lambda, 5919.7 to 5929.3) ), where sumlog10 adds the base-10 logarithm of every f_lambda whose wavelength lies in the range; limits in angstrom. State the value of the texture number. 0.42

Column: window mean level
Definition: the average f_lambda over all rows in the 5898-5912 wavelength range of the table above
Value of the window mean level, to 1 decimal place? 6.0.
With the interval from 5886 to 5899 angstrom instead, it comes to 5.3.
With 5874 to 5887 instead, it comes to 6.4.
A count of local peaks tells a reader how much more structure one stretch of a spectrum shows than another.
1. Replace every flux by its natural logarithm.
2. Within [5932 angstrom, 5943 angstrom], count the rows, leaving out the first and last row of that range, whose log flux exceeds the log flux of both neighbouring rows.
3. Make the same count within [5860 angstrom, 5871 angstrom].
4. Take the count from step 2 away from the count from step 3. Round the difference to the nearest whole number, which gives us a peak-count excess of 1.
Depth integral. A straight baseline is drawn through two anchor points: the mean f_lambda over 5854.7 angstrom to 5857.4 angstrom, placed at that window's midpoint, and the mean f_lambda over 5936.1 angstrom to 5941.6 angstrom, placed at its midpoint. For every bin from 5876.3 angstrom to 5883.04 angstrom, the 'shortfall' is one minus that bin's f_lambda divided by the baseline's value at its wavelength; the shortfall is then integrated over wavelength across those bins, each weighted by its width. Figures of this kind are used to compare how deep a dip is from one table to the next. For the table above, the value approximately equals -1.6 angstrom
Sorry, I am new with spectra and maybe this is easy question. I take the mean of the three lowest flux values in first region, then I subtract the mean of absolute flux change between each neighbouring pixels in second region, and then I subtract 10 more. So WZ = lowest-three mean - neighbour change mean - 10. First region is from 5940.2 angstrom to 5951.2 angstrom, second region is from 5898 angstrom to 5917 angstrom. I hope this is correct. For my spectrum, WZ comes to -3.91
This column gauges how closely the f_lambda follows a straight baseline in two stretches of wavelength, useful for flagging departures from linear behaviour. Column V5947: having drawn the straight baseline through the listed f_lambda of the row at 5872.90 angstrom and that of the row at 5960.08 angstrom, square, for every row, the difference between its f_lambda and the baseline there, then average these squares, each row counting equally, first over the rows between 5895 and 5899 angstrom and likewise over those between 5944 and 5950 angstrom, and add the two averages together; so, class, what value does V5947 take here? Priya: 2.8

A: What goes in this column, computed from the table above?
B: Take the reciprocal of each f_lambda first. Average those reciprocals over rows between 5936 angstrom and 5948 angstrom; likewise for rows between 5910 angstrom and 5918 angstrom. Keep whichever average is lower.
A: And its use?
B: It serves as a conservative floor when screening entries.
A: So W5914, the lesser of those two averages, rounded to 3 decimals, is 0.159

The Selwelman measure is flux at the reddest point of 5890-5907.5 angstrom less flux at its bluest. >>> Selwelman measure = 1.22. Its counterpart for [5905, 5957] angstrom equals -0.46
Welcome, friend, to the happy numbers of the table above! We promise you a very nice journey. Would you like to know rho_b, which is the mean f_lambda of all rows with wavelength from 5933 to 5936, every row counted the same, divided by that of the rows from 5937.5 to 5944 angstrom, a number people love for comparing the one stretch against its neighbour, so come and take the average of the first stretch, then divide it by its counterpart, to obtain 0.99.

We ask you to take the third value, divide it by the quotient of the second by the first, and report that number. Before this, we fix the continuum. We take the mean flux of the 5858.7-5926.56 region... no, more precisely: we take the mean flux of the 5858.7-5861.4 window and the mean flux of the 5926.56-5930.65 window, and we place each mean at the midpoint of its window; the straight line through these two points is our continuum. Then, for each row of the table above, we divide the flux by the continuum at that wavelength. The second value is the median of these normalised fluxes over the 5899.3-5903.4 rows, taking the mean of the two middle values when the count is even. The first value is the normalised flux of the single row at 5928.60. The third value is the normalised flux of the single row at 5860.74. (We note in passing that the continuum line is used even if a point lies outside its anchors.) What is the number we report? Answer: 1.17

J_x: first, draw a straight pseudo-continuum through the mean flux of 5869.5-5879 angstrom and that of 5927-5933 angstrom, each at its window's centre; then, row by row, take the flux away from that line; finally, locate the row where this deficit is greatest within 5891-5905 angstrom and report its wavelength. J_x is 5895.93 angstrom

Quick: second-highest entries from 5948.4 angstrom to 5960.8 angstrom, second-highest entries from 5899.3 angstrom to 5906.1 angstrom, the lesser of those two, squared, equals 36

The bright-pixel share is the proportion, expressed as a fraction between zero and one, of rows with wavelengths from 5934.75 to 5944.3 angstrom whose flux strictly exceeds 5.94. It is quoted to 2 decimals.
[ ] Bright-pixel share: 0.71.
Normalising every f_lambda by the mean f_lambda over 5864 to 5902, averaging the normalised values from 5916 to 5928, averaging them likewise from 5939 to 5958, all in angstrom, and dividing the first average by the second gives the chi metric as 0.89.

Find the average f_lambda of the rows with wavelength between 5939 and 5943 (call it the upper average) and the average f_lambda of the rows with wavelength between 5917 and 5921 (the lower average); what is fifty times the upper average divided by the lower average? 57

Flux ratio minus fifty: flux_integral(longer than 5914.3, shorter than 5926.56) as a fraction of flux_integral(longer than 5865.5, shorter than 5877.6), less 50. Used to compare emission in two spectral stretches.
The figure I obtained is -49.1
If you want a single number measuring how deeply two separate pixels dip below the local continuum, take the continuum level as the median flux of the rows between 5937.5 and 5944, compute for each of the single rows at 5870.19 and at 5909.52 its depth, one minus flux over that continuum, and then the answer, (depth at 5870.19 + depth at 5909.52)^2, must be 0.021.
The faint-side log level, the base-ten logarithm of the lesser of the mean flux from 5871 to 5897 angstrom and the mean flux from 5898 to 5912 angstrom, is 0.778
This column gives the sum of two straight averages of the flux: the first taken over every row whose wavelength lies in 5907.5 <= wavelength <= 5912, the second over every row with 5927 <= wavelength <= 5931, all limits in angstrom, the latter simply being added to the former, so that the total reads 13.1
